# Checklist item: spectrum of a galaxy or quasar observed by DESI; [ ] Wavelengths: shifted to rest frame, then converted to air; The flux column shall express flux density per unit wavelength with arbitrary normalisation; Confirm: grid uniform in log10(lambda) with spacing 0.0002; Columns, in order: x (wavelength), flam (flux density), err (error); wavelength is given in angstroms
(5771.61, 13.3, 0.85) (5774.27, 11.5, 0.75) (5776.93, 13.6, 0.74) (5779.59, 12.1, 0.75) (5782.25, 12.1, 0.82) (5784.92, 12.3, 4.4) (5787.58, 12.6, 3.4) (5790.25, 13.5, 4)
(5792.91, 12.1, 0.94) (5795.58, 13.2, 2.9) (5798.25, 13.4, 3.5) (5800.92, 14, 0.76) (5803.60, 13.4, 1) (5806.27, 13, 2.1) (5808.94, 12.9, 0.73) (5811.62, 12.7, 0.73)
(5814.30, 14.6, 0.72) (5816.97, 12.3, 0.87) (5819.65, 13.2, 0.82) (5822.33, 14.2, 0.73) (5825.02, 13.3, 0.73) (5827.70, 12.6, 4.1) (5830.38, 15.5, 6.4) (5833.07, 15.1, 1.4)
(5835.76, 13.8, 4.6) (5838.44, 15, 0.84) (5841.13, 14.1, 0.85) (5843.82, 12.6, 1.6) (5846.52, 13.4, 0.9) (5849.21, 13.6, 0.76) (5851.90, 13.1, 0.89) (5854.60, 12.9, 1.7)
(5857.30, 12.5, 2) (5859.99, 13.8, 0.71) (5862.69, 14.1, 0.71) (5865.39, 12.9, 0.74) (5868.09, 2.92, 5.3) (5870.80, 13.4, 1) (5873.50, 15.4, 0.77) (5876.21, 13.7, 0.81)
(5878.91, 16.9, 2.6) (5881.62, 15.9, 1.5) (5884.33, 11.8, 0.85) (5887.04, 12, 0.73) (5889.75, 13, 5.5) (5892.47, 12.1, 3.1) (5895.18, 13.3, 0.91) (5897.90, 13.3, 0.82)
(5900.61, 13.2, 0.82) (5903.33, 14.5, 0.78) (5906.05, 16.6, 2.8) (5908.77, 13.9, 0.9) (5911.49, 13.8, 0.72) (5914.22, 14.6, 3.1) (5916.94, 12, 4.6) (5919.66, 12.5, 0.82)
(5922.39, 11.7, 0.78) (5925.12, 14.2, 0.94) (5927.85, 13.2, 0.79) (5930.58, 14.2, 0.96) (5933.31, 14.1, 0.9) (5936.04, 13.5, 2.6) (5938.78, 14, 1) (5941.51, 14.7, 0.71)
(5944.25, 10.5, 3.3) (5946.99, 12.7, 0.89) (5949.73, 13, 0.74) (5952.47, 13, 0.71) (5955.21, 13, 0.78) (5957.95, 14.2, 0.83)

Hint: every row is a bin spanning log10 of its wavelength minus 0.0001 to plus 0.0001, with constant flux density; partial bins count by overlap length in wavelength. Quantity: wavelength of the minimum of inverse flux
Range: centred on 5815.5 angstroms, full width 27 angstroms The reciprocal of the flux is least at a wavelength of 5814.30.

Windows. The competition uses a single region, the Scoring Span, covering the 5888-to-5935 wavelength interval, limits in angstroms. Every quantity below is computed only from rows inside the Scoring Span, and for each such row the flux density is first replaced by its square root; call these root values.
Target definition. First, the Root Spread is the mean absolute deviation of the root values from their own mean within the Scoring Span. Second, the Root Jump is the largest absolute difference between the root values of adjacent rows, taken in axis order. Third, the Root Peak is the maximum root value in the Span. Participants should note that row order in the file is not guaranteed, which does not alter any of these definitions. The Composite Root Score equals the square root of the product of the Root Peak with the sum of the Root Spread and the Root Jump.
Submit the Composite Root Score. 1.4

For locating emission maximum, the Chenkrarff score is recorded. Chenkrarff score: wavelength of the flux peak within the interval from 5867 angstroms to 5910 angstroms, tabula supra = 5878.91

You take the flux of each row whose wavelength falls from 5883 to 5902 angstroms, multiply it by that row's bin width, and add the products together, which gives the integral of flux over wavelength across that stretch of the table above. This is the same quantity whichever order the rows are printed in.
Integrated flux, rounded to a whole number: 241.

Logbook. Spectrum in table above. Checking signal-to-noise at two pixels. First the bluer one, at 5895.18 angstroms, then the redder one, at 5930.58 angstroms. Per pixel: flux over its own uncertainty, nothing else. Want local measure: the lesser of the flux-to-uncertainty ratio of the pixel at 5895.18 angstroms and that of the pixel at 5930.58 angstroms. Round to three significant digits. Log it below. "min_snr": 14.6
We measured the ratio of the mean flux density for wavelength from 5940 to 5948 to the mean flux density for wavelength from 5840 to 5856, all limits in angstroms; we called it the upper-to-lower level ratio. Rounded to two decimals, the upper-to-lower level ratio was 0.95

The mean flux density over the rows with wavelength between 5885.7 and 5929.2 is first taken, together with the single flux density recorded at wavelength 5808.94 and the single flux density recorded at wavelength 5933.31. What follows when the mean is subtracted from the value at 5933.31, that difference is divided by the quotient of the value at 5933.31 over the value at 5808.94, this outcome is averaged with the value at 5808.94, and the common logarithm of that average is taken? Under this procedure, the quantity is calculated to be 0.83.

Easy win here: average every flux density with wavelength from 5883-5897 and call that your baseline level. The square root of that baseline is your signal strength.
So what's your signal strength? 3.53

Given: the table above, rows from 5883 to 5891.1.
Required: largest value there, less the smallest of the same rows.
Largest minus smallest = 1.2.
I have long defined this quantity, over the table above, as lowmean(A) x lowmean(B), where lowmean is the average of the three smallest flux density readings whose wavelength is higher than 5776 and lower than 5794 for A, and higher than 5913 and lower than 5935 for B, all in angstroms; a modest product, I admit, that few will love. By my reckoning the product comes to 146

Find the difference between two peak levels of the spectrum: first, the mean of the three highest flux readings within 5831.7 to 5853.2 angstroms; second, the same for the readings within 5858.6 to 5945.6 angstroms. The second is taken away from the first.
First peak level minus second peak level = -1.7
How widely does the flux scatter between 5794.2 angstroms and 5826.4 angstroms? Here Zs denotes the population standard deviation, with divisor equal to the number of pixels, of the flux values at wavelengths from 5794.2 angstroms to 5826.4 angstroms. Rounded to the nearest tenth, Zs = 0.6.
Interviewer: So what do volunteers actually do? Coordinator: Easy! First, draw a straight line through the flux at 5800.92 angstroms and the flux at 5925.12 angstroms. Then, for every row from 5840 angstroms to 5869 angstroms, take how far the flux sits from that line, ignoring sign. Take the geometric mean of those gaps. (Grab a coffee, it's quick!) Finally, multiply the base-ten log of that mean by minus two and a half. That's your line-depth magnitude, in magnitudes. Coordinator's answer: 0.95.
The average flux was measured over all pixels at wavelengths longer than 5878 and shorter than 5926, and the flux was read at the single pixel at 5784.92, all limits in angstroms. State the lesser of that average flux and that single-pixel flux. 12.3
